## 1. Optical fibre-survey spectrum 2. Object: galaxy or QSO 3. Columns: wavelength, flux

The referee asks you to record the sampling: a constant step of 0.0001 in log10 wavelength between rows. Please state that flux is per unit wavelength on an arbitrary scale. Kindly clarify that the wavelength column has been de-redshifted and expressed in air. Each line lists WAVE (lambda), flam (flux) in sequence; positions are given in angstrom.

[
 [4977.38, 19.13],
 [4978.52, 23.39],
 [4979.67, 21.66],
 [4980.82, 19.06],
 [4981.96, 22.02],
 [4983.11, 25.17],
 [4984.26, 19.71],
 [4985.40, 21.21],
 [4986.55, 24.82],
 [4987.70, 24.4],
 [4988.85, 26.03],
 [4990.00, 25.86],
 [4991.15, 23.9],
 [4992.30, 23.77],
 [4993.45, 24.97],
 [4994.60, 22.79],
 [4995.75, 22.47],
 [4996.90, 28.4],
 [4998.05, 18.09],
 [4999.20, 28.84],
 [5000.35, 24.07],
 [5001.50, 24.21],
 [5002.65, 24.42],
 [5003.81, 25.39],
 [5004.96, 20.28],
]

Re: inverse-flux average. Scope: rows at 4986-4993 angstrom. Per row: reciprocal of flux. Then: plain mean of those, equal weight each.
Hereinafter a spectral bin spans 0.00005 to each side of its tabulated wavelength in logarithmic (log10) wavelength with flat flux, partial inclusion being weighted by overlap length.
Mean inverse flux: 0.040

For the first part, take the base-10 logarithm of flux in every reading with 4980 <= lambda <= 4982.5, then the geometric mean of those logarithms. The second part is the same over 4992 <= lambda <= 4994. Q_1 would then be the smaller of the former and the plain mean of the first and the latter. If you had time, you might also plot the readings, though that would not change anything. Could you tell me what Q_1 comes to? 1.31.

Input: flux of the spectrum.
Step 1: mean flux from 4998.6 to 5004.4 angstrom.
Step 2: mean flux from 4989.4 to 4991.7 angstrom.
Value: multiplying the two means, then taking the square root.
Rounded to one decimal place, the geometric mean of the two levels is 25.1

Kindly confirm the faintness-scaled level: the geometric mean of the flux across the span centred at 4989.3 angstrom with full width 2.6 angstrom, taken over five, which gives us 5.2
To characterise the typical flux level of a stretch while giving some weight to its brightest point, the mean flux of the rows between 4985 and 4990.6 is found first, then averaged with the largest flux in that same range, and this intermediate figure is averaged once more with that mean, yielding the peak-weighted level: 24.9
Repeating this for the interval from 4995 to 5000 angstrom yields 25.5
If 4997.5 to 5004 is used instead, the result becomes 25.3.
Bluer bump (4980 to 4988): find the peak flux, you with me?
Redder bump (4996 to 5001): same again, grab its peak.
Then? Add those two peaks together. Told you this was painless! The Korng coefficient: 54.0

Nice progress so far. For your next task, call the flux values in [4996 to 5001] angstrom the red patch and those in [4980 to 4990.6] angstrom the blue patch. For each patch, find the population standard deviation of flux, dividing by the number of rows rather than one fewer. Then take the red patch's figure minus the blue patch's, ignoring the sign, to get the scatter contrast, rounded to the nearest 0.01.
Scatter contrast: 1.79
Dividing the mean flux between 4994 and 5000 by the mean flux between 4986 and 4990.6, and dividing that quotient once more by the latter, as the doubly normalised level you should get 0.038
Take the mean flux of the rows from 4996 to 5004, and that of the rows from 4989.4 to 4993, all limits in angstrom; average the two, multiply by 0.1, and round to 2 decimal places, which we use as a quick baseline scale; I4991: 2.46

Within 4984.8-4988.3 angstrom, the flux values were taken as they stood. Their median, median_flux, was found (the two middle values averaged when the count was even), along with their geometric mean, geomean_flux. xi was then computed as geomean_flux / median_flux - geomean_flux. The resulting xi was -22.5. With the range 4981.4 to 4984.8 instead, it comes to -21.2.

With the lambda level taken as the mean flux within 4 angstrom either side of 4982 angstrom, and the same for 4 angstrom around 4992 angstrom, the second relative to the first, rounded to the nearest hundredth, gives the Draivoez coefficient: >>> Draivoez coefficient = 1.12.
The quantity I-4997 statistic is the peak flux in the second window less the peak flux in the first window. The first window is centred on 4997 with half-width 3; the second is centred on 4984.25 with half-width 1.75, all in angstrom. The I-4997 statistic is -3.7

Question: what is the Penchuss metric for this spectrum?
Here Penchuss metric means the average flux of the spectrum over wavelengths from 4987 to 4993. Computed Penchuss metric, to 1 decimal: 24.8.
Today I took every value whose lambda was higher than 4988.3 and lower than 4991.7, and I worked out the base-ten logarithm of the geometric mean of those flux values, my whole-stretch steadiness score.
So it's 1.40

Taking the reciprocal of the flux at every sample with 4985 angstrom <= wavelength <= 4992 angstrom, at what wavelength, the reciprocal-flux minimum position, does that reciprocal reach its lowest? 4988.85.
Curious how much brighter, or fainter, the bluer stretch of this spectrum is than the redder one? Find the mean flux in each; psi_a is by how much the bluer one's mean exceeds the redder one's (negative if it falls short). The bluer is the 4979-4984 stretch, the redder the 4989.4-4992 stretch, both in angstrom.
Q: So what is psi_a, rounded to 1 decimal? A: -2.9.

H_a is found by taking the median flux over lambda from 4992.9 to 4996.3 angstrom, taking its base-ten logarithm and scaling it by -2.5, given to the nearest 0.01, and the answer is -3.39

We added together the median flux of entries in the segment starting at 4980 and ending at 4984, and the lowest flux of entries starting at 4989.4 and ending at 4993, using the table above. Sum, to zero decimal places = 46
